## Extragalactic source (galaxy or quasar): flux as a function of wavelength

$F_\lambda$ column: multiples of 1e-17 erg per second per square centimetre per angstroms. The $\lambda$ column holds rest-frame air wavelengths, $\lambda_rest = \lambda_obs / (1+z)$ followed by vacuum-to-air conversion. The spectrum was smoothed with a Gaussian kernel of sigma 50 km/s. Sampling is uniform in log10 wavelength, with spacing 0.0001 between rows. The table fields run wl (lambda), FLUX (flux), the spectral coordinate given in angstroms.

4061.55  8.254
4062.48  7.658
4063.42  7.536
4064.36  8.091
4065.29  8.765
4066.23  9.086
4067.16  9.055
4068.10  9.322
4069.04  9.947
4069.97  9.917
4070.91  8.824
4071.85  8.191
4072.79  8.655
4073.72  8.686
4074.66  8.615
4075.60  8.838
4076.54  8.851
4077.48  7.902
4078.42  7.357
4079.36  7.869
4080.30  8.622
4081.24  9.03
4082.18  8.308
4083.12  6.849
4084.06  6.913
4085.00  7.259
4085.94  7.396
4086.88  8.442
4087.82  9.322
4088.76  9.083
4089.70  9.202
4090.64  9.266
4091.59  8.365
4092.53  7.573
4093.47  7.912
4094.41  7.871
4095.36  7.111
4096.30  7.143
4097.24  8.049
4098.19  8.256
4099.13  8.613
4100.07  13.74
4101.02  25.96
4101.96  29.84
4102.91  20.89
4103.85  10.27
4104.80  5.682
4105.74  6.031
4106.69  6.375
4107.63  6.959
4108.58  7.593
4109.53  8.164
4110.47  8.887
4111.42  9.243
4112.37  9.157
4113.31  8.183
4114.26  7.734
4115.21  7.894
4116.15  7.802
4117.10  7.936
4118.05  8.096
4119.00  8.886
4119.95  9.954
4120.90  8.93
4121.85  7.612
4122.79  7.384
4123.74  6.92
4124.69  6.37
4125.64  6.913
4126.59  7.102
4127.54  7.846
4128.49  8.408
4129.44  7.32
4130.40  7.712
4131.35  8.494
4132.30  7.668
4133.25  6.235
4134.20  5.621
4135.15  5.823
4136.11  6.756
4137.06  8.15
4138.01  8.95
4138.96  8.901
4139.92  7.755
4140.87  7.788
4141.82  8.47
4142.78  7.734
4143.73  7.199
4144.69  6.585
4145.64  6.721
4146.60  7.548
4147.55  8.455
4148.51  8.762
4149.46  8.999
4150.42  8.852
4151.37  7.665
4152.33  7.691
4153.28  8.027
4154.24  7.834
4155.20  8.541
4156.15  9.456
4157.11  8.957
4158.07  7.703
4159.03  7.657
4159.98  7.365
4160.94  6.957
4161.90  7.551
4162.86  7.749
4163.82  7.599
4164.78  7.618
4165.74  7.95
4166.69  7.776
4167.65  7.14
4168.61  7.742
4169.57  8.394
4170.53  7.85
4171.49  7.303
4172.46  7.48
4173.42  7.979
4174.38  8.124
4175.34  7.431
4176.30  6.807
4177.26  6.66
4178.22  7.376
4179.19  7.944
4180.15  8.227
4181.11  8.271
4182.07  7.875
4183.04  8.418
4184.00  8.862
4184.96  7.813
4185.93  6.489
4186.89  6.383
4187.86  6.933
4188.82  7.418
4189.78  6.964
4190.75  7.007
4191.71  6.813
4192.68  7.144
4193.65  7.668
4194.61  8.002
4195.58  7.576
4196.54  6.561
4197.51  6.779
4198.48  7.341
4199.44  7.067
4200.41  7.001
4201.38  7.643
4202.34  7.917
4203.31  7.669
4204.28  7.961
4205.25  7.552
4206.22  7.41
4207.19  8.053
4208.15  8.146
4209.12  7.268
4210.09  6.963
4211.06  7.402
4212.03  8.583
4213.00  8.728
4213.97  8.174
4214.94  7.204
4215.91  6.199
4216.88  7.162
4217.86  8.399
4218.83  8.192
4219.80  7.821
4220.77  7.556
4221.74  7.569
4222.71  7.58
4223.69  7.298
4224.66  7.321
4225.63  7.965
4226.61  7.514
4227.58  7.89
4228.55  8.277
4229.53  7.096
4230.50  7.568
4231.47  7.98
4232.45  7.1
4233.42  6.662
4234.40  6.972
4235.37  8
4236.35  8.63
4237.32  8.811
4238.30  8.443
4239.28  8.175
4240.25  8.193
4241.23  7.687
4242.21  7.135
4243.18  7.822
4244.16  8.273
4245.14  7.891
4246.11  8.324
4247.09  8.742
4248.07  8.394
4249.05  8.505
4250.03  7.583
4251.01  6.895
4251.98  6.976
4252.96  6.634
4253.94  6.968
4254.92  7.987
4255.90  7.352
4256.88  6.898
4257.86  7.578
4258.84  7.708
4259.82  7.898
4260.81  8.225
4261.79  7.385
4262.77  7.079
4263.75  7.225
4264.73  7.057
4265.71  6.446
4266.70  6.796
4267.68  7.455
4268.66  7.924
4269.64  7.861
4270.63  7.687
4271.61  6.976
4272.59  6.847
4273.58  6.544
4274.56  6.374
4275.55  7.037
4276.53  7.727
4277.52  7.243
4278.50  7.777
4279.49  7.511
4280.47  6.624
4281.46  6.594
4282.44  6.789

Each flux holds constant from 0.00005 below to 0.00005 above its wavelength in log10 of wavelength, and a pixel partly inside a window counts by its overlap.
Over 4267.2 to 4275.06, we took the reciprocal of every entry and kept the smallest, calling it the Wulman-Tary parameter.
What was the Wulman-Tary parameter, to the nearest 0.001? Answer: 0.126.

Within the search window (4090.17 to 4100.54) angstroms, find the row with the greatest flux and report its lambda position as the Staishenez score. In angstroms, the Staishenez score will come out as 4100.07 angstroms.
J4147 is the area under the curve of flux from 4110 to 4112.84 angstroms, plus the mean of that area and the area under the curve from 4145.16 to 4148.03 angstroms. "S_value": 49.6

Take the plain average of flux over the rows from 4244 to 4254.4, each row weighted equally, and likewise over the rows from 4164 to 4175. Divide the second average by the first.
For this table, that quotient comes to 1.00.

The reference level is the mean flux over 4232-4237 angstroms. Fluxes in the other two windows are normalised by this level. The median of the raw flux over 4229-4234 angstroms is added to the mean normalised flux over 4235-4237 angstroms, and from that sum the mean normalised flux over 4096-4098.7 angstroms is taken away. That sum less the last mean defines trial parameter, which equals 7.17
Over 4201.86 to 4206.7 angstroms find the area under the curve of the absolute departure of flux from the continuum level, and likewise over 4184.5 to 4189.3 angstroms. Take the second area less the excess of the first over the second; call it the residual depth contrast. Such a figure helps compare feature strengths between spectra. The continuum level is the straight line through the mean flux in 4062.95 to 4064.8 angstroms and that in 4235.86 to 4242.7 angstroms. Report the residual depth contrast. 8.2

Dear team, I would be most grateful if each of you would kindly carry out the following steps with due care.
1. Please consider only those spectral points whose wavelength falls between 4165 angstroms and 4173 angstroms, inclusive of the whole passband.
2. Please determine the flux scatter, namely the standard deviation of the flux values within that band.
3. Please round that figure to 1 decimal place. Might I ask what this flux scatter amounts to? 0.4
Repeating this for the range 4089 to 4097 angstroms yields 0.8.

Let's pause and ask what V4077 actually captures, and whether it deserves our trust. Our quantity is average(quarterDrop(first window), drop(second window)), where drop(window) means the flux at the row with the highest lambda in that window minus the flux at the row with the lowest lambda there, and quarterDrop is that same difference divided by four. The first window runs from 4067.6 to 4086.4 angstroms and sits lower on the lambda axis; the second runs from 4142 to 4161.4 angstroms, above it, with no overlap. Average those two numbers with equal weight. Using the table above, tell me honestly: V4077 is -0.6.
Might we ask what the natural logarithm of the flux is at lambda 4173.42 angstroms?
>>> 2.08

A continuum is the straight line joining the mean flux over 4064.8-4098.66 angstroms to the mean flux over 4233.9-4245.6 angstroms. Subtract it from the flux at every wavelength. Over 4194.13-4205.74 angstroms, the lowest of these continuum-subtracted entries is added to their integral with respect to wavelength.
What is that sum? -9.4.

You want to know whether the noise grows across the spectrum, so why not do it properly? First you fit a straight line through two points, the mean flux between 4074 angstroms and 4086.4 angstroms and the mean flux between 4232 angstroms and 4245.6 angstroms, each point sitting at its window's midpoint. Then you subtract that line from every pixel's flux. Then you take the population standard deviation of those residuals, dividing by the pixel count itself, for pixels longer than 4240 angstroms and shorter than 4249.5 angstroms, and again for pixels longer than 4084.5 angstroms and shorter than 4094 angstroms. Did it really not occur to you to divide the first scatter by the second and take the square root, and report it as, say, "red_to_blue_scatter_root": 0.76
